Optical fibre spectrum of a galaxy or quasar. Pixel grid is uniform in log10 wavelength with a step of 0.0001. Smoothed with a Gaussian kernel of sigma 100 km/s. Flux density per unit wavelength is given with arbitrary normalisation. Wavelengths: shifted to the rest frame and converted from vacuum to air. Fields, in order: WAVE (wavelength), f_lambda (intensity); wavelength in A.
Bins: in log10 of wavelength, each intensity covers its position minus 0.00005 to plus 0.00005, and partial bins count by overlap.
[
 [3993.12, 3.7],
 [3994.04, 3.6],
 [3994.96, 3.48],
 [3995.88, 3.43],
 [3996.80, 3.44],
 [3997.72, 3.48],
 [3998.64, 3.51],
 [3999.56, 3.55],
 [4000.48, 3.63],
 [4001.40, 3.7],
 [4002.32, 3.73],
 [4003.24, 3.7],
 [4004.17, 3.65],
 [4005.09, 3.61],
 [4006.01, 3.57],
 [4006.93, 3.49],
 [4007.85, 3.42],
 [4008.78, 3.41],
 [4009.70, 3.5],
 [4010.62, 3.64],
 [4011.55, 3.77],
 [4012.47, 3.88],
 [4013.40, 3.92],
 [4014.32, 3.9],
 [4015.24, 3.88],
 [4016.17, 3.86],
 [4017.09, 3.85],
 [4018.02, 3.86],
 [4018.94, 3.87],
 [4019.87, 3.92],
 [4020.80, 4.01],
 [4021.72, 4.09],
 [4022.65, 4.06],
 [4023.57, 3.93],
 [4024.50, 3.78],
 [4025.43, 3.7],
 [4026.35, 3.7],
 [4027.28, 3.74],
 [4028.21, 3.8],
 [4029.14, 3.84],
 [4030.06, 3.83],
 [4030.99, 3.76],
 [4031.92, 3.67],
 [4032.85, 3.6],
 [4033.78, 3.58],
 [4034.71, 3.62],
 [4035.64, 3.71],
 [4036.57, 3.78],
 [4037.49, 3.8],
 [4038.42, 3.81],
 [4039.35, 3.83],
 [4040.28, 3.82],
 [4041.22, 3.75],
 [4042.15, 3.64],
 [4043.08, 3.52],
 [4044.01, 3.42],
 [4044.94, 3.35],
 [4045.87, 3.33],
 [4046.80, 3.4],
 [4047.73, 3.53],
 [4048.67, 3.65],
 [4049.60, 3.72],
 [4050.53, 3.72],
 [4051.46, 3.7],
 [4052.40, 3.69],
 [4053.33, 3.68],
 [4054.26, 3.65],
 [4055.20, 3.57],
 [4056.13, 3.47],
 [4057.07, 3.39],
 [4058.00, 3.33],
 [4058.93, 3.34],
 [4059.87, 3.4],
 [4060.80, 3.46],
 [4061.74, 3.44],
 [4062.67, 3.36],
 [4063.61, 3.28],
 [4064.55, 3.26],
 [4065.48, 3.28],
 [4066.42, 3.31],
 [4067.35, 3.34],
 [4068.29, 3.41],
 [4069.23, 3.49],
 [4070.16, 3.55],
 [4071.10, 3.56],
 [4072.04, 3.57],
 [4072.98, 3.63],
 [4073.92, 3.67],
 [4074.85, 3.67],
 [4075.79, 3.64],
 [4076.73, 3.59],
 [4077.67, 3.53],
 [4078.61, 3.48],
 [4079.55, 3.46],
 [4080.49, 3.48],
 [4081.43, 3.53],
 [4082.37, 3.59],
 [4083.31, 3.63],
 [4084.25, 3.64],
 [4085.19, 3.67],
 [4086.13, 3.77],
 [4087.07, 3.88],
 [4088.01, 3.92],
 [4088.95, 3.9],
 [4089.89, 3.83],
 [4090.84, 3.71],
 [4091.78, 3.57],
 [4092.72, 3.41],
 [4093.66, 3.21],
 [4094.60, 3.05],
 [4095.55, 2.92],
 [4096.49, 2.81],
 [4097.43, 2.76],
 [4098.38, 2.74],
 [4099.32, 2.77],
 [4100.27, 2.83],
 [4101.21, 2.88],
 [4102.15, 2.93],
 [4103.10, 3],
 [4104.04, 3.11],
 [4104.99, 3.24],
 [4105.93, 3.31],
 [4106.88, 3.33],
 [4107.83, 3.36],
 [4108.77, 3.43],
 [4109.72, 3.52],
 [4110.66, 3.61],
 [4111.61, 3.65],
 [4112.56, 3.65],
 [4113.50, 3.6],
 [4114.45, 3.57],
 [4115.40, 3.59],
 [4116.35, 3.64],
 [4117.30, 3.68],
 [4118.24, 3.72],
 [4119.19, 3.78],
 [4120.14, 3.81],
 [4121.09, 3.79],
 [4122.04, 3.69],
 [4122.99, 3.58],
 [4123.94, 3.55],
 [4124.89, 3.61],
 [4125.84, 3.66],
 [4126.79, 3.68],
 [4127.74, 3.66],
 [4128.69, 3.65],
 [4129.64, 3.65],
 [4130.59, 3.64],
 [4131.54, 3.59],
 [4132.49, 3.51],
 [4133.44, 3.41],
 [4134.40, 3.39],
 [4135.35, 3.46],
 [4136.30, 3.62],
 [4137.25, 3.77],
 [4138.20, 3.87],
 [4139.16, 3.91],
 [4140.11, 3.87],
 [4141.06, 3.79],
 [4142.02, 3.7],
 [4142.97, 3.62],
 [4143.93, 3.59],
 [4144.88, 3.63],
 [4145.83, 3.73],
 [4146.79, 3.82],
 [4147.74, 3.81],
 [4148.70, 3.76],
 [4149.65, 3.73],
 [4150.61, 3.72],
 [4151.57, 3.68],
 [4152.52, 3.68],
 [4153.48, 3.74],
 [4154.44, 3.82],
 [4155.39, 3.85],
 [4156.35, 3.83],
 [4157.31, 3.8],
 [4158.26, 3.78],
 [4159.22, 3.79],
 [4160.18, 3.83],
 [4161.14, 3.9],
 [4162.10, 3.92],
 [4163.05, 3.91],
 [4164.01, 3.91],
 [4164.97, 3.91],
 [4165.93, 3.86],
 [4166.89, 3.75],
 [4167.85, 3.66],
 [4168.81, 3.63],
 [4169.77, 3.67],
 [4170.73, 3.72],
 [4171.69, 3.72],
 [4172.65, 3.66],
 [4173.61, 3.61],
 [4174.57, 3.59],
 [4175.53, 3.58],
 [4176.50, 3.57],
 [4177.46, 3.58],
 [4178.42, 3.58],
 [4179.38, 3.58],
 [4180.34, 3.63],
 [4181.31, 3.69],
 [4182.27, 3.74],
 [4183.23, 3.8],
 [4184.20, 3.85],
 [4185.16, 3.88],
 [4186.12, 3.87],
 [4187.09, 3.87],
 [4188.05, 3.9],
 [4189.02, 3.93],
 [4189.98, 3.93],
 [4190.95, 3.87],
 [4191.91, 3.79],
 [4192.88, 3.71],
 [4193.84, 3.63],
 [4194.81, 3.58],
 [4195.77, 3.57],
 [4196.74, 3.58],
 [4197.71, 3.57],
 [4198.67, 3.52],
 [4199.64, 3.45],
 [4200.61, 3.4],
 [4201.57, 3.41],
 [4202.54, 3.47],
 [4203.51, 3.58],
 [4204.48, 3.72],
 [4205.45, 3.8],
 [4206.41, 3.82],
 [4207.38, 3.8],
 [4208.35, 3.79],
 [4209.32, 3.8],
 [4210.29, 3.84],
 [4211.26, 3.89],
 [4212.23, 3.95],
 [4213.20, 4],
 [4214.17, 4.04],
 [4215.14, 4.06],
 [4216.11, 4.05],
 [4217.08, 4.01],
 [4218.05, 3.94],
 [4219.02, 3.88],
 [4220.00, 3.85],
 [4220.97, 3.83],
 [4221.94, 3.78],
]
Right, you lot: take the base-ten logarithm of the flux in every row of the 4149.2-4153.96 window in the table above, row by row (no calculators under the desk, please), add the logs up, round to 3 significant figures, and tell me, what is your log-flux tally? 2.85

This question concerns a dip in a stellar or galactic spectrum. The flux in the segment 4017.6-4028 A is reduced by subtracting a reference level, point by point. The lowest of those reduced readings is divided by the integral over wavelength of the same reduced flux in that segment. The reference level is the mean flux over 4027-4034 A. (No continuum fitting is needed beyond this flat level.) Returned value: -0.02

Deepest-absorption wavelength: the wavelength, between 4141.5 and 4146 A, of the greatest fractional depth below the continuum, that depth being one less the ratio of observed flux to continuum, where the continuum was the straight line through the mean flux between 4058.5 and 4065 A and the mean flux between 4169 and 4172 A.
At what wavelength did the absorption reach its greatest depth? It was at 4143.93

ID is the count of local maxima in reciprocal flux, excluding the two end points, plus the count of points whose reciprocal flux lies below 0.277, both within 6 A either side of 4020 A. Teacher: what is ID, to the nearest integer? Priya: 14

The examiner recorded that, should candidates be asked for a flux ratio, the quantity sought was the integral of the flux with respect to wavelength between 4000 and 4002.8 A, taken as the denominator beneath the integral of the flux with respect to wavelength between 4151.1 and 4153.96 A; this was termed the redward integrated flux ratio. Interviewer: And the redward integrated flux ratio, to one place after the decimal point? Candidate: 1.0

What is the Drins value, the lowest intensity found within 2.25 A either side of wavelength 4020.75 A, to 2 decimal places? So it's 3.87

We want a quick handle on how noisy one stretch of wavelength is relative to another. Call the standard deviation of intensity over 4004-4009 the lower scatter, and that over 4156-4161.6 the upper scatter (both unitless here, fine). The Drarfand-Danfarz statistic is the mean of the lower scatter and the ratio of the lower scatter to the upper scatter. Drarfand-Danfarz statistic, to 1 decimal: 1.2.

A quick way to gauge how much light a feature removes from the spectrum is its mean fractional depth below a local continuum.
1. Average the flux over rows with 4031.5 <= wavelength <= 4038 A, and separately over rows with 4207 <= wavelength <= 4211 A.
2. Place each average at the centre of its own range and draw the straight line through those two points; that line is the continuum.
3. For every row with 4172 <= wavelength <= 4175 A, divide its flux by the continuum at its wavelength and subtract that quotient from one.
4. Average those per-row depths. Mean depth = 0.04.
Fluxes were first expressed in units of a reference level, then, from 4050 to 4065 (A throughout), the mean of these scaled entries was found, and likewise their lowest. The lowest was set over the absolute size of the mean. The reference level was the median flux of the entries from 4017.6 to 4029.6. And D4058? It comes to 0.936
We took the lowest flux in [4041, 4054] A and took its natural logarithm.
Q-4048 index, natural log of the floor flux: 1.20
